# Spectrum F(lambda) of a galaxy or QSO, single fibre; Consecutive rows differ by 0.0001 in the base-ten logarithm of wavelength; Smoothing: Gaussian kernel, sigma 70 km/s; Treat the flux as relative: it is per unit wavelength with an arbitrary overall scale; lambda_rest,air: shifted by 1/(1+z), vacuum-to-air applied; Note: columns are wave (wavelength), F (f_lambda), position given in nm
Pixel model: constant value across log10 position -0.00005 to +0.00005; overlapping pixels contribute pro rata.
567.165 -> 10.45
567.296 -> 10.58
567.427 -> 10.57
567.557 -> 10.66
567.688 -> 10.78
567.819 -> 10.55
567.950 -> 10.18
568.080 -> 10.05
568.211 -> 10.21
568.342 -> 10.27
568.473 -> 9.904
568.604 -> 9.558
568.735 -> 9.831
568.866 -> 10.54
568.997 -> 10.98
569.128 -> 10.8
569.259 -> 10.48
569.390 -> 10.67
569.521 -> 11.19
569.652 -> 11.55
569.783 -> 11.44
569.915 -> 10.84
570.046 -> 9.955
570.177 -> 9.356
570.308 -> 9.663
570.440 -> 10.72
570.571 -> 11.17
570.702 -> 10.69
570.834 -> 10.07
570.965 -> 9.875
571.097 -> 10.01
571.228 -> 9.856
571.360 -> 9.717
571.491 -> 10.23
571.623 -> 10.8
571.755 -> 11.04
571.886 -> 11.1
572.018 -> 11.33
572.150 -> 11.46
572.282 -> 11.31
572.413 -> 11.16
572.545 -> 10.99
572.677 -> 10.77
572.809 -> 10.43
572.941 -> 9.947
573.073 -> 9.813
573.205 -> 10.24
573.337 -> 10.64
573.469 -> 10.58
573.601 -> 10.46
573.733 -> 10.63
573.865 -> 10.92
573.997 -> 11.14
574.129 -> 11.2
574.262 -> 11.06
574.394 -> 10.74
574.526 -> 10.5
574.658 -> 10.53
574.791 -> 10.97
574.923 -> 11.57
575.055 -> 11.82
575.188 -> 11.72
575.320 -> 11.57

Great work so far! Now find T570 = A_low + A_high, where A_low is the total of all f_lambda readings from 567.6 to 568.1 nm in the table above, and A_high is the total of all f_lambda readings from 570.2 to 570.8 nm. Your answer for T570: 83.8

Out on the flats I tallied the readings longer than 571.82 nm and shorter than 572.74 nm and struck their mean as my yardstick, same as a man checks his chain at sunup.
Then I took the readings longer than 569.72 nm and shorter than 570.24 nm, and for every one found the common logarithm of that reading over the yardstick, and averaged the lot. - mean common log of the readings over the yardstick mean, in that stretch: -0.032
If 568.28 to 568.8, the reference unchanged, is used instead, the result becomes -0.053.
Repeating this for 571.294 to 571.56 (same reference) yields -0.049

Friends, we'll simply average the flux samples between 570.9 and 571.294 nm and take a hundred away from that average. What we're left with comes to -90.1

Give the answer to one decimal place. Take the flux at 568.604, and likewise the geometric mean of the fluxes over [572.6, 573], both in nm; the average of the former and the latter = 10.0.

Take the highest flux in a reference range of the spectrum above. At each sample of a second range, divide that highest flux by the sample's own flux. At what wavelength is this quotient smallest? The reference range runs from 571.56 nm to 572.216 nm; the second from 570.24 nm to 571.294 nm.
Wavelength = 570.571 nm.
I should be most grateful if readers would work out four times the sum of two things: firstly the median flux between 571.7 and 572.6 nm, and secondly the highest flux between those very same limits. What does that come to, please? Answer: 90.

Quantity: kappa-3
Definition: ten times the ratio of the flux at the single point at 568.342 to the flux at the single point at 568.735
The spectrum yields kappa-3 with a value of 10.45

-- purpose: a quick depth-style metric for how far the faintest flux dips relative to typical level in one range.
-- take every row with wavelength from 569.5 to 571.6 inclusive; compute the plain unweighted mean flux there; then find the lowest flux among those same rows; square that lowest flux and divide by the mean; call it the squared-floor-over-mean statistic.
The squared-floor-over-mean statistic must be 8.4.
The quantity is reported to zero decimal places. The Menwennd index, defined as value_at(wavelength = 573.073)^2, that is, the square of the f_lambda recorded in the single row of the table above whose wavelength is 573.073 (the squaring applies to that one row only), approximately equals 96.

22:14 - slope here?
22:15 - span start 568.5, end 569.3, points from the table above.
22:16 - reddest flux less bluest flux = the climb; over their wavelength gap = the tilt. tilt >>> 1.41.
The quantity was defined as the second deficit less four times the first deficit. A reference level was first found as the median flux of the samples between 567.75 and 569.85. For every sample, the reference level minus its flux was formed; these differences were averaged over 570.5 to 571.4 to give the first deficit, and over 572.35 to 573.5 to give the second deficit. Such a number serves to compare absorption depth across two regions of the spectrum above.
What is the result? -1.2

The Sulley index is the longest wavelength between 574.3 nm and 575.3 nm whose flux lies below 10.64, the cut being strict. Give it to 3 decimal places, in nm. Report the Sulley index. 574.658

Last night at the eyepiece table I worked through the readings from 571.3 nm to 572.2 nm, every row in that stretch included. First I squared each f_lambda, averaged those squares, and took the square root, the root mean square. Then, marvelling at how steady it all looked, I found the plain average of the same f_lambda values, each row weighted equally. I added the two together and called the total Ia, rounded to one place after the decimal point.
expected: 21.6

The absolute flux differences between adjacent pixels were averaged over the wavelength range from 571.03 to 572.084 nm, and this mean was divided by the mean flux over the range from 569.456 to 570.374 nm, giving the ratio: 0.026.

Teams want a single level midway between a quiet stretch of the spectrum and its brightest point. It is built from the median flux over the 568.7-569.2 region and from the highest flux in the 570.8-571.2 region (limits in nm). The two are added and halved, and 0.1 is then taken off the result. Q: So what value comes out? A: 10.3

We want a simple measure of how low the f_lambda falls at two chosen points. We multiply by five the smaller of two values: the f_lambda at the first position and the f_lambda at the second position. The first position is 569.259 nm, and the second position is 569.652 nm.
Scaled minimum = 52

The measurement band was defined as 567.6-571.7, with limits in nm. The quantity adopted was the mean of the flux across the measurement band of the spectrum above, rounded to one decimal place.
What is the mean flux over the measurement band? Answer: 10.4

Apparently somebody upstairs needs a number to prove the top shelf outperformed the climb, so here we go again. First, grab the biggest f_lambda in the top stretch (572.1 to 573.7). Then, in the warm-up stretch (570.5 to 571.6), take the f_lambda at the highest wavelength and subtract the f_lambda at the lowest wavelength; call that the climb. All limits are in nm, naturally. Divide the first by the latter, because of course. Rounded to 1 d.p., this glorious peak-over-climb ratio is -12.2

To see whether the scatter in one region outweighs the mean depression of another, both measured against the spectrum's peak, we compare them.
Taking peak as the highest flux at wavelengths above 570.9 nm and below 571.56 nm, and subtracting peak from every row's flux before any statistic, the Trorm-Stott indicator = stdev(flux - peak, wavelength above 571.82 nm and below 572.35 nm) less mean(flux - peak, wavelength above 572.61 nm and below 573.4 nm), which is 0.1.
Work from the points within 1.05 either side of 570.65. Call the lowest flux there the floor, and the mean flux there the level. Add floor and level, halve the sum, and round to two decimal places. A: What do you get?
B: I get 9.86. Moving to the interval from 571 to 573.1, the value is 10.17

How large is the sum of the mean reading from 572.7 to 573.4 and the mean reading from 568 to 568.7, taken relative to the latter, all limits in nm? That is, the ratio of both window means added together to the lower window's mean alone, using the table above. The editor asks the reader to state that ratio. 2.02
